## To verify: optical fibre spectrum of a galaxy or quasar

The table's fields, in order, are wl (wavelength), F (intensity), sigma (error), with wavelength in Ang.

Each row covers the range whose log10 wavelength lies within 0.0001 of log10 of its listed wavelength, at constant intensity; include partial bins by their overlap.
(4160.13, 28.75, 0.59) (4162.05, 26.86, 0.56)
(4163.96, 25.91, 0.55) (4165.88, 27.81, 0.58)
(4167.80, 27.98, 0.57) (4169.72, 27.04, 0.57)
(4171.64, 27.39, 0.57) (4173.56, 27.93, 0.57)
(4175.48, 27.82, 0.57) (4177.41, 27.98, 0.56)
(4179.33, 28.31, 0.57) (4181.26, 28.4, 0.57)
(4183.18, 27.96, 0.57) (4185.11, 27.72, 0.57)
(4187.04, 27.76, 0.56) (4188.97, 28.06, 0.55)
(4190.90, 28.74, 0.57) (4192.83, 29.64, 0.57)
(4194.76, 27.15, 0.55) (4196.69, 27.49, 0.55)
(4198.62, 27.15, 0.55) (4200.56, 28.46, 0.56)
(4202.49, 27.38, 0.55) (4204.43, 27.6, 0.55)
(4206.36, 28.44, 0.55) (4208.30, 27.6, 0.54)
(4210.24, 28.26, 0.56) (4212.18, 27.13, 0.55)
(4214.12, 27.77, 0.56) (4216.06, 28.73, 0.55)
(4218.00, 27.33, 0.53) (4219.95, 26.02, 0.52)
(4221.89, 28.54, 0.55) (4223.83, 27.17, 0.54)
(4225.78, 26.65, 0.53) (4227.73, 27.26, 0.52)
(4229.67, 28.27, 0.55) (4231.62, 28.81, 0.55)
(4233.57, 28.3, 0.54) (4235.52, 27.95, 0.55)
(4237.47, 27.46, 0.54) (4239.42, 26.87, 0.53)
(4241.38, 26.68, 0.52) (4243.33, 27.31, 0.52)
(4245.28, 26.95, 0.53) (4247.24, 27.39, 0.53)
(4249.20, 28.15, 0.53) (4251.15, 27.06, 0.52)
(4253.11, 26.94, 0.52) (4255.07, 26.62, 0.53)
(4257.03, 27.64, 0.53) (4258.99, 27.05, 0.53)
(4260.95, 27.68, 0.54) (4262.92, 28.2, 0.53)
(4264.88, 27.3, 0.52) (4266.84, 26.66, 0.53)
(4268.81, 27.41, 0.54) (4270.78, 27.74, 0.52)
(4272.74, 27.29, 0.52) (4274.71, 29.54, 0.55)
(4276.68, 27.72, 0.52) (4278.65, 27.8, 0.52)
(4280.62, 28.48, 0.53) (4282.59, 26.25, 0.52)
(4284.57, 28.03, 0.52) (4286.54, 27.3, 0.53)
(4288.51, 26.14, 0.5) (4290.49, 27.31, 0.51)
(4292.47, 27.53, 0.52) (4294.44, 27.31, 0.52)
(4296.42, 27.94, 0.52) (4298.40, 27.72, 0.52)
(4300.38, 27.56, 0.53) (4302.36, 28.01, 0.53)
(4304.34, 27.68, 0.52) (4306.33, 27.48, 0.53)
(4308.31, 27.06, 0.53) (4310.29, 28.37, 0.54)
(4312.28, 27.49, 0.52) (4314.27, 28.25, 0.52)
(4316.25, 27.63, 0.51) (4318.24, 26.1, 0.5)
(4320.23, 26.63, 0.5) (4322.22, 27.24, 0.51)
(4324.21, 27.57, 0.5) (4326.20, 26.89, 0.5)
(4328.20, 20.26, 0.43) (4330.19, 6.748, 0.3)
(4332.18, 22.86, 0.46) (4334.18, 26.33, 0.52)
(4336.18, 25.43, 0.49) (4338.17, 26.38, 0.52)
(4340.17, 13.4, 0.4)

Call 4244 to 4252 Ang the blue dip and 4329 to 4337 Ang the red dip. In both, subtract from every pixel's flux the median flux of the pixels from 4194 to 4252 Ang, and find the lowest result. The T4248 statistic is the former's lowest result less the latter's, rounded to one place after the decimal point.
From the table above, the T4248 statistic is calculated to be 20.2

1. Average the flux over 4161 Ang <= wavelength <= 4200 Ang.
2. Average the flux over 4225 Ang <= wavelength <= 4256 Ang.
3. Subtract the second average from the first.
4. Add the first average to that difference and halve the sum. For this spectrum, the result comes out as 14.05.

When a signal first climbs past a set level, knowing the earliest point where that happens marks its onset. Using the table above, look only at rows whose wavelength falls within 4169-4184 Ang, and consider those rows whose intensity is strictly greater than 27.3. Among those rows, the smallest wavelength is 4171.64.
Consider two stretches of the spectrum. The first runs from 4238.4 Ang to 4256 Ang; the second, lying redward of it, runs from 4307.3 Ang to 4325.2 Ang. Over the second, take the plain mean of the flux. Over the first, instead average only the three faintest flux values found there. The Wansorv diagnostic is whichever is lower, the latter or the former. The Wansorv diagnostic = 26.7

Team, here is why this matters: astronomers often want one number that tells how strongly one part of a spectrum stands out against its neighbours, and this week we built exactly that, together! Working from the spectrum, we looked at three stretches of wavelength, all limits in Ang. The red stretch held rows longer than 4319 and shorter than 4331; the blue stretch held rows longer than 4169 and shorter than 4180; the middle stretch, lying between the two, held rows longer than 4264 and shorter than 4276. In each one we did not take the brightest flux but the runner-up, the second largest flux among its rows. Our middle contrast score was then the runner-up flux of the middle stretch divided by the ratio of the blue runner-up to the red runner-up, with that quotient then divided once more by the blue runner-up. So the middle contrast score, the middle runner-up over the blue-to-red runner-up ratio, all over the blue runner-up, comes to 0.97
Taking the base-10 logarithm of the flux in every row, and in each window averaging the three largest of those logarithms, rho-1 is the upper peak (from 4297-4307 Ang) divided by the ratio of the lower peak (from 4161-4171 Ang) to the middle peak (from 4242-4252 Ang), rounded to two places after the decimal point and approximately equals 1.44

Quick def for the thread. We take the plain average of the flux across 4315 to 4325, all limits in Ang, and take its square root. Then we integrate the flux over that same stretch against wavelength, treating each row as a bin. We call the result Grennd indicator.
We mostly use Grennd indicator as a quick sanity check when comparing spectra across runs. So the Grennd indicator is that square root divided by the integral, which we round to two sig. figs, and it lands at 0.019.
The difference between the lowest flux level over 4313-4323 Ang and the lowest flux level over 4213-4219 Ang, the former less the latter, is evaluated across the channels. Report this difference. -1.2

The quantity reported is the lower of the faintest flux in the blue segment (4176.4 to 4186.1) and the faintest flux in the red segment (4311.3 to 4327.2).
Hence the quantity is 26.1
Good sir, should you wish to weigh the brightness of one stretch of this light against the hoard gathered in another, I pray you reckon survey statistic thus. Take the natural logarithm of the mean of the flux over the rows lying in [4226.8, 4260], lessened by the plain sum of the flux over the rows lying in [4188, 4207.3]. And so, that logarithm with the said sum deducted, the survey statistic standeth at -277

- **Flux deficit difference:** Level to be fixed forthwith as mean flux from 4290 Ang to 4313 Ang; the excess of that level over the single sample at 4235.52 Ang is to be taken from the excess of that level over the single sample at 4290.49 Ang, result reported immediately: 0.6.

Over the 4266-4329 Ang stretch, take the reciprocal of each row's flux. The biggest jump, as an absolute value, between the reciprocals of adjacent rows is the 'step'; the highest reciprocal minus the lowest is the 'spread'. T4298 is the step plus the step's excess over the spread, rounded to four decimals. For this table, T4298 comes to 0.0088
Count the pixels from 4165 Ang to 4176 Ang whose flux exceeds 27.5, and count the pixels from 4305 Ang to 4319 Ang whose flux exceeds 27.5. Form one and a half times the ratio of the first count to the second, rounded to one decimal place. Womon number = 2.0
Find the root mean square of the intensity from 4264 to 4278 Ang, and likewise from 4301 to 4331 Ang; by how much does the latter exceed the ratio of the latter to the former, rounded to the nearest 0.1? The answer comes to 25.2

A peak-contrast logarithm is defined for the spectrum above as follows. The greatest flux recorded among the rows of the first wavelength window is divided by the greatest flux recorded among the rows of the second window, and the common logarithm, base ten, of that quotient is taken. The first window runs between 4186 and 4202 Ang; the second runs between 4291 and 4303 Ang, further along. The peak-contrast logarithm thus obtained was 0.025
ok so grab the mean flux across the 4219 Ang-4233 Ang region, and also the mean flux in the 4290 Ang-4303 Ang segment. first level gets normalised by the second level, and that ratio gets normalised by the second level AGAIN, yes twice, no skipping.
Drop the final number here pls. 0.0361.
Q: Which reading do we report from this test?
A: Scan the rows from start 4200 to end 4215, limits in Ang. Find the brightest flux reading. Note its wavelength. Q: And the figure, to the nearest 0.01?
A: 4200.56 Ang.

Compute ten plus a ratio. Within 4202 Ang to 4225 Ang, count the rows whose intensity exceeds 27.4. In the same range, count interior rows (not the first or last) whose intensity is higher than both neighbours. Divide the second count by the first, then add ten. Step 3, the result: 10.6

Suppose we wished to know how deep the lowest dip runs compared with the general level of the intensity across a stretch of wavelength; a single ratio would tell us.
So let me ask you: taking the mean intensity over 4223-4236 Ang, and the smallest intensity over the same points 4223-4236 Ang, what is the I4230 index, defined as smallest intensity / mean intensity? 0.960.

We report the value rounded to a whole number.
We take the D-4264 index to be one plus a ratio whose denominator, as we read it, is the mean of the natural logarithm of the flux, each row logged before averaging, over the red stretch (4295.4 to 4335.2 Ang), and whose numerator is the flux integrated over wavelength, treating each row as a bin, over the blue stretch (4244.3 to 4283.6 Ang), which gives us 337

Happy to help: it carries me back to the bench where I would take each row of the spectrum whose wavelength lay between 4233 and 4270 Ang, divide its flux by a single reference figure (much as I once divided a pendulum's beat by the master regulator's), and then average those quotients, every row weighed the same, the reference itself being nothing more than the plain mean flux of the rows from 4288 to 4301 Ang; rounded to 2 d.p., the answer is 1.00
